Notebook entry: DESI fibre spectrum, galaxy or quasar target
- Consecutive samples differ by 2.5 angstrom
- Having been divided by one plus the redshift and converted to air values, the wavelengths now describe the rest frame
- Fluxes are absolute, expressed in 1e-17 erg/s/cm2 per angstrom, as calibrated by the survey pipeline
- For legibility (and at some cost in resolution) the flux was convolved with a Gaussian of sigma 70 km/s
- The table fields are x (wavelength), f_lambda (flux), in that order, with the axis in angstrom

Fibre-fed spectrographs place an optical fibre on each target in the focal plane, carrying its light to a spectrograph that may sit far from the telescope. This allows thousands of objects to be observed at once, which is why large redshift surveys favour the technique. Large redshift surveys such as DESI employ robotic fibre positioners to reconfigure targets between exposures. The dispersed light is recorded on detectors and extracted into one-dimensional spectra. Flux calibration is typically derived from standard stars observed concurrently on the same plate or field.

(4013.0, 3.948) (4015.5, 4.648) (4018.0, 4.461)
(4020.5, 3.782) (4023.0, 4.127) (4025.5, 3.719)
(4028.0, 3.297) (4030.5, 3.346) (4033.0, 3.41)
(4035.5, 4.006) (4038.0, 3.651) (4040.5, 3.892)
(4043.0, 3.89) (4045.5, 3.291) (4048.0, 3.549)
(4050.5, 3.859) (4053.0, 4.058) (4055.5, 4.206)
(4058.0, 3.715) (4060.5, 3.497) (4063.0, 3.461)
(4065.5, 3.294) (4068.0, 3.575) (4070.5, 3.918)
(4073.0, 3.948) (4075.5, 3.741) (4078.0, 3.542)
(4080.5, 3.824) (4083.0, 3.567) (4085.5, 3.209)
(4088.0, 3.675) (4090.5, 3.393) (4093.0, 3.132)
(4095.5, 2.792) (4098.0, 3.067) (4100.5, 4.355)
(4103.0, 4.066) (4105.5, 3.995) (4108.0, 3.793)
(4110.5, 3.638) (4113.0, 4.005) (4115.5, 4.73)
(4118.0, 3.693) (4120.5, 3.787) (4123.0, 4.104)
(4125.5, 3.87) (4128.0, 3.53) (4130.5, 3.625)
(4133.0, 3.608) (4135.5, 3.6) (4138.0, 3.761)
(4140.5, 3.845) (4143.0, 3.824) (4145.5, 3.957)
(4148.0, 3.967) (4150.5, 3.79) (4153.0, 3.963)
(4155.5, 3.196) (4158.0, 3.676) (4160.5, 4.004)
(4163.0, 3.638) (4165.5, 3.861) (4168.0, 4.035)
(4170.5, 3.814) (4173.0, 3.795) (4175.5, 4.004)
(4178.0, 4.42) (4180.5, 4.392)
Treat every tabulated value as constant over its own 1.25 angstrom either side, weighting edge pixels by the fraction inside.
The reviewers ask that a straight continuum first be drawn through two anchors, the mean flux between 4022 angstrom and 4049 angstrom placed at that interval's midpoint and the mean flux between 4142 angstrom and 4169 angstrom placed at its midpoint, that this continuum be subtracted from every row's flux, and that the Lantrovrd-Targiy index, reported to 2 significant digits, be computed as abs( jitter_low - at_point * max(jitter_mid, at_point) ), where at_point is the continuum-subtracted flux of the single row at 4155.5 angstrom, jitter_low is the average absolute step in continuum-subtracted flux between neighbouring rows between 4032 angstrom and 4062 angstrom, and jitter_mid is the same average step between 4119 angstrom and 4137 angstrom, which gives 0.41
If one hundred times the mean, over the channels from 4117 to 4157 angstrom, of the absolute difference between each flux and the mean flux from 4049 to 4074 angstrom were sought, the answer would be 16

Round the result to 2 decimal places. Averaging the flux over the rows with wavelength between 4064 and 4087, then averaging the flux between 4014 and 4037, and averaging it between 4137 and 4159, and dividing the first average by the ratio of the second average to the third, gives 3.54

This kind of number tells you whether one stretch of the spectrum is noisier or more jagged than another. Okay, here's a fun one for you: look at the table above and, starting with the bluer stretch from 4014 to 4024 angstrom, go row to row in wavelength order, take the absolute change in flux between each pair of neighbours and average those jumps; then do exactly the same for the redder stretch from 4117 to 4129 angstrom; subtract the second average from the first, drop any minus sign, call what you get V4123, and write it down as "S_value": 0.16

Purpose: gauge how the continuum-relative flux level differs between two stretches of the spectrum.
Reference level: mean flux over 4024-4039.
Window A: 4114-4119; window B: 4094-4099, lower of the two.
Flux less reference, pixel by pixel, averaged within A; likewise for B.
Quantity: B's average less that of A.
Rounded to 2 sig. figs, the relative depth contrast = -1.3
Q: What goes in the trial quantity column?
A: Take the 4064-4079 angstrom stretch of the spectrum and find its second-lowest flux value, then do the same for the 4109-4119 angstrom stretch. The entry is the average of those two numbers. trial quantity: 3.62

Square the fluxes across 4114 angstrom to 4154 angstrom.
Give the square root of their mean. 3.86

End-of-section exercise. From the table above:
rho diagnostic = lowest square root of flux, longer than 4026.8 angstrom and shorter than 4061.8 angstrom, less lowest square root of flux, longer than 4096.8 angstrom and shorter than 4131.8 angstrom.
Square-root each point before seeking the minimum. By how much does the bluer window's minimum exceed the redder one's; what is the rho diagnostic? 0.063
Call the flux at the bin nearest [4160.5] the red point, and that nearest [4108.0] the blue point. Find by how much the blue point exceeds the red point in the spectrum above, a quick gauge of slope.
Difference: -0.21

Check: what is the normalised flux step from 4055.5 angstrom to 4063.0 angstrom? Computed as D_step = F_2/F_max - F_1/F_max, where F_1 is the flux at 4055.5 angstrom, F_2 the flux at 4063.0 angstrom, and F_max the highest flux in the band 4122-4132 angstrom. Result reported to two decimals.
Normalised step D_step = -0.18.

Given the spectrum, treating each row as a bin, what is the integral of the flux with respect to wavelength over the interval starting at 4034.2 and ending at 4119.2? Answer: 315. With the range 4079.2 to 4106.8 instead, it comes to 98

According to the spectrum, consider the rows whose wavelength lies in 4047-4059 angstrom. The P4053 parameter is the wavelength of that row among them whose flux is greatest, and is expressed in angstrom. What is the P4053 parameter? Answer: 4055.5 angstrom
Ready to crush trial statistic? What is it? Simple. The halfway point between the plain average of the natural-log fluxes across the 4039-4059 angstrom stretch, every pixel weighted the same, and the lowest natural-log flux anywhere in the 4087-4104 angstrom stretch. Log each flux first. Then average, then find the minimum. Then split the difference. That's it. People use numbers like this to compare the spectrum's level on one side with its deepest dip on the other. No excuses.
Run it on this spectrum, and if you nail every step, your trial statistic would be 1.18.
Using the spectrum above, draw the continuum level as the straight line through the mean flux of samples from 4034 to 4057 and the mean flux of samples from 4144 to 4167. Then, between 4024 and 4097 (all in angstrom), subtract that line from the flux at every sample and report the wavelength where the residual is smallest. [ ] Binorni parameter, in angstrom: 4095.5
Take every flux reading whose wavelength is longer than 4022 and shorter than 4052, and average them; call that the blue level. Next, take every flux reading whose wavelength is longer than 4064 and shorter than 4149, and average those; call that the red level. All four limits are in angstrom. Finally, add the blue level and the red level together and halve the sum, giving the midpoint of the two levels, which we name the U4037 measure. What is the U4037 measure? 3.69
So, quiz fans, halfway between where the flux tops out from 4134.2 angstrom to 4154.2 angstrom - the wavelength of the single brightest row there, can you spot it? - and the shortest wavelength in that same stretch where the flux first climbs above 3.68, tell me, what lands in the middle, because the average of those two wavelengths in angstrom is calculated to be 4143.0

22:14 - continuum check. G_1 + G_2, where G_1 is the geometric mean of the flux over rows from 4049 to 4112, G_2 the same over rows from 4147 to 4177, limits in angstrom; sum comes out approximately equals 7.44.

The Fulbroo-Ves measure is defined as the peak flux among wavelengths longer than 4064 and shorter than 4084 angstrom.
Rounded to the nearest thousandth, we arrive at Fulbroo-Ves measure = 3.948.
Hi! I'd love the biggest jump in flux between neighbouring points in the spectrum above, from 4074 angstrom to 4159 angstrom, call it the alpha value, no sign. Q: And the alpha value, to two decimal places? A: 1.29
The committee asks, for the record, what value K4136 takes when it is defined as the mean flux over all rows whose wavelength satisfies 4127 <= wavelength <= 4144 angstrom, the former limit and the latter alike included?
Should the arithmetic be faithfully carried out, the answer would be 3.68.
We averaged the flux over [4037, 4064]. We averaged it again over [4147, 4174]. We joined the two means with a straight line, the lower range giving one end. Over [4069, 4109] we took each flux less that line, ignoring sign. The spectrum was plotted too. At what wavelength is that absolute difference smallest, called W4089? 4075.5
